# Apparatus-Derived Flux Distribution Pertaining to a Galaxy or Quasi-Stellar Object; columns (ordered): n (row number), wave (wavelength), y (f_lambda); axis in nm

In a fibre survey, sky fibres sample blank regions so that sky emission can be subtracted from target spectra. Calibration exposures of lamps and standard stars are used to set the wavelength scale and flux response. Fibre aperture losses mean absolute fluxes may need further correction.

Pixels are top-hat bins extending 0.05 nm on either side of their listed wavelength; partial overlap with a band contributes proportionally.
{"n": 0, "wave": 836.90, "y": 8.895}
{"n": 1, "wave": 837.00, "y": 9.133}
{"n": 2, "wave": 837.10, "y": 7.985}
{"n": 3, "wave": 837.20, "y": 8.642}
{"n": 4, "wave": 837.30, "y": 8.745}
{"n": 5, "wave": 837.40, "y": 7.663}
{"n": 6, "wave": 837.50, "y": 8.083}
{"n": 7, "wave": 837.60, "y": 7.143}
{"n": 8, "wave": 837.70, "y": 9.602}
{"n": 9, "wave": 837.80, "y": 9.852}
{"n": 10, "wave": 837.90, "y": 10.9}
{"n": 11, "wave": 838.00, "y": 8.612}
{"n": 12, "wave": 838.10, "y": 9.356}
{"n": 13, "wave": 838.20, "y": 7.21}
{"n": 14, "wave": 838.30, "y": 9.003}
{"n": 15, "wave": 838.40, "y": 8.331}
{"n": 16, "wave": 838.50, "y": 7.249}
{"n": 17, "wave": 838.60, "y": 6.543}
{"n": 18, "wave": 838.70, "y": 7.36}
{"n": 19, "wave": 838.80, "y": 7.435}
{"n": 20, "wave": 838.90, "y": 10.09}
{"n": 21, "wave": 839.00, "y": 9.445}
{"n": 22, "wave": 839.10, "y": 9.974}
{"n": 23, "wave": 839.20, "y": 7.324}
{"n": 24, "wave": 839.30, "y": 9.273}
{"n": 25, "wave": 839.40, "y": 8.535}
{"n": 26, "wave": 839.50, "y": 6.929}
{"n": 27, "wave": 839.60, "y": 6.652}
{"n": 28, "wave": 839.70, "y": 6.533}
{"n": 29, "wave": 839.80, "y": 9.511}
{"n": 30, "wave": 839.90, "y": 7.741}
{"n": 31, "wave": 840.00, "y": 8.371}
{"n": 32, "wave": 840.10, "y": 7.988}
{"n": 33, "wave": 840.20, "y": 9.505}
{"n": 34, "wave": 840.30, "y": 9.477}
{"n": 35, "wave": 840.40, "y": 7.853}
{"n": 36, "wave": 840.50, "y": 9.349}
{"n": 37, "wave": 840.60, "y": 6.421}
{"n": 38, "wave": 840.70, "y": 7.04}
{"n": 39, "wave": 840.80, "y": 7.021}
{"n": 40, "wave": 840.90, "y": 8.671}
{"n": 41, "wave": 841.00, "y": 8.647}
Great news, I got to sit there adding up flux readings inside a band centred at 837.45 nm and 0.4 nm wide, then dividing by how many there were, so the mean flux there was 7.9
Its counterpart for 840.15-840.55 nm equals 9.0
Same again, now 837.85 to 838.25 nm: 9.0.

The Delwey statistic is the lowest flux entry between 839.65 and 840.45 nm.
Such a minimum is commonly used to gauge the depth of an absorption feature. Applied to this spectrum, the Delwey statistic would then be 6.533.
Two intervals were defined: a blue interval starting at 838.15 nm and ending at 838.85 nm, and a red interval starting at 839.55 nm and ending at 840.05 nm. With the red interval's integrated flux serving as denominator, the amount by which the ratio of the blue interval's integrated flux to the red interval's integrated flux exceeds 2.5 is -1.1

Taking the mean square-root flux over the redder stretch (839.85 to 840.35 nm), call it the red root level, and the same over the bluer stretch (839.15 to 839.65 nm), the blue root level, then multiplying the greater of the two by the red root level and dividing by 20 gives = 0.43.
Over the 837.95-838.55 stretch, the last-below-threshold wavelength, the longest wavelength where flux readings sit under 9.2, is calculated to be 838.50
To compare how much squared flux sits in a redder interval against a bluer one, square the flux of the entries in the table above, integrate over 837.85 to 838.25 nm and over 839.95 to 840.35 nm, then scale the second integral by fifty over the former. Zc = 47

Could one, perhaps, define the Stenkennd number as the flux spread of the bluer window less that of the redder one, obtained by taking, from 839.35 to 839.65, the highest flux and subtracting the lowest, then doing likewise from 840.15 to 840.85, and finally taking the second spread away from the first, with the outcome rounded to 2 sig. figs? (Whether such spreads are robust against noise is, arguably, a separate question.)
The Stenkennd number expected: -1.2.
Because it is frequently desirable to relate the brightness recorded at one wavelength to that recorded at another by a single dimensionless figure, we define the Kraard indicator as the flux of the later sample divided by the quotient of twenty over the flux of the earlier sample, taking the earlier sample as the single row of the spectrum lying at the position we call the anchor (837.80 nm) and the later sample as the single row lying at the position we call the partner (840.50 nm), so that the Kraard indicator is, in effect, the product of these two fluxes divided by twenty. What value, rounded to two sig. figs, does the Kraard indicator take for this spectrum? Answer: 4.6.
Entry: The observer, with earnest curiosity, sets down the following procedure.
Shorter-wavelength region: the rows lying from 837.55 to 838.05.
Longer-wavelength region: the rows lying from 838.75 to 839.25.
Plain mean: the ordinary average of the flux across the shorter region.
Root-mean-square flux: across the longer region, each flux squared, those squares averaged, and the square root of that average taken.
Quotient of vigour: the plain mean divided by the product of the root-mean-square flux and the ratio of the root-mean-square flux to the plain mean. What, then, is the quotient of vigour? 1.06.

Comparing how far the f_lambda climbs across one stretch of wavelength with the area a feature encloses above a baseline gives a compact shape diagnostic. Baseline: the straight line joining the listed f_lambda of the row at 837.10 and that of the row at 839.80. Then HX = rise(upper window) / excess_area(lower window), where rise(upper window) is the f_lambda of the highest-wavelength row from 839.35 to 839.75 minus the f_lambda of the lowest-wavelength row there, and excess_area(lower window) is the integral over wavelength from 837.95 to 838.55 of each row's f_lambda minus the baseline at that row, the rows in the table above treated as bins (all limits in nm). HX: 10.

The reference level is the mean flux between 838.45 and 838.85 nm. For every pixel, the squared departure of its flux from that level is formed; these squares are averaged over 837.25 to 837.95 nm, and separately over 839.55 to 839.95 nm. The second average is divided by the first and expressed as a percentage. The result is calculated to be 37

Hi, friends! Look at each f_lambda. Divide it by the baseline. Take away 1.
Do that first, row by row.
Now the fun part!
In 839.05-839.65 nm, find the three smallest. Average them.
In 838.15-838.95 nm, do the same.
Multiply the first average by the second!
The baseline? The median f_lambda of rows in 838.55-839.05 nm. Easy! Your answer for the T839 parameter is 0.0037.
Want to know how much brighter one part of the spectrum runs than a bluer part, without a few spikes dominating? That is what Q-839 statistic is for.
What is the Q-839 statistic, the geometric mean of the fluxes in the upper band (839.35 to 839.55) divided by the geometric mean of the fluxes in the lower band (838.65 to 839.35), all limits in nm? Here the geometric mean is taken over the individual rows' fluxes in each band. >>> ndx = 0.89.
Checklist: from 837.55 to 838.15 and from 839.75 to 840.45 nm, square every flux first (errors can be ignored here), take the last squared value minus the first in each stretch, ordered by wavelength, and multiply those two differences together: -1051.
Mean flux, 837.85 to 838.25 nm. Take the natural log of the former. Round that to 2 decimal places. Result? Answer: 2.20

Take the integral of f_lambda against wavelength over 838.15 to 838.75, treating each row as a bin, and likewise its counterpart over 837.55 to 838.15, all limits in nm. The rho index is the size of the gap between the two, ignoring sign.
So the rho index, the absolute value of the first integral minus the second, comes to 1.0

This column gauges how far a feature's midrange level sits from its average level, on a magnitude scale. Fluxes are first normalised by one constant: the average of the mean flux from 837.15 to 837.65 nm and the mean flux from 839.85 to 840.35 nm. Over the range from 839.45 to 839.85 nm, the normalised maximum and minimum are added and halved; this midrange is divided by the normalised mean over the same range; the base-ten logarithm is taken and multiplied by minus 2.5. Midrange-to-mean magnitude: -0.09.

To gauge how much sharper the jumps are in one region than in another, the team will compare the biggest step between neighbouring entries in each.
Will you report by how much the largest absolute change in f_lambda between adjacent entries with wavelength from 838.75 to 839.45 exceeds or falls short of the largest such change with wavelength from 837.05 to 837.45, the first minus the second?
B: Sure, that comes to 1.6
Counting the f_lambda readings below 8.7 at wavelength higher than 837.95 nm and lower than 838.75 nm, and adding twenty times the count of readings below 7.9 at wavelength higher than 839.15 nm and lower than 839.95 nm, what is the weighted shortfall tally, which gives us 106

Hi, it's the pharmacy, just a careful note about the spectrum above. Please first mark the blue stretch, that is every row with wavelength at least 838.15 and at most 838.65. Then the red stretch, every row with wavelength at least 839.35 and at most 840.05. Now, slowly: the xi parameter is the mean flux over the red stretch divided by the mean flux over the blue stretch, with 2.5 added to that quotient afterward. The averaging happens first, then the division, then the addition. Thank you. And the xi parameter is 3.51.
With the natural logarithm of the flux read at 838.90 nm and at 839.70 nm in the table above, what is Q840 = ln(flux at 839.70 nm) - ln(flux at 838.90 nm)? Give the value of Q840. -0.43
